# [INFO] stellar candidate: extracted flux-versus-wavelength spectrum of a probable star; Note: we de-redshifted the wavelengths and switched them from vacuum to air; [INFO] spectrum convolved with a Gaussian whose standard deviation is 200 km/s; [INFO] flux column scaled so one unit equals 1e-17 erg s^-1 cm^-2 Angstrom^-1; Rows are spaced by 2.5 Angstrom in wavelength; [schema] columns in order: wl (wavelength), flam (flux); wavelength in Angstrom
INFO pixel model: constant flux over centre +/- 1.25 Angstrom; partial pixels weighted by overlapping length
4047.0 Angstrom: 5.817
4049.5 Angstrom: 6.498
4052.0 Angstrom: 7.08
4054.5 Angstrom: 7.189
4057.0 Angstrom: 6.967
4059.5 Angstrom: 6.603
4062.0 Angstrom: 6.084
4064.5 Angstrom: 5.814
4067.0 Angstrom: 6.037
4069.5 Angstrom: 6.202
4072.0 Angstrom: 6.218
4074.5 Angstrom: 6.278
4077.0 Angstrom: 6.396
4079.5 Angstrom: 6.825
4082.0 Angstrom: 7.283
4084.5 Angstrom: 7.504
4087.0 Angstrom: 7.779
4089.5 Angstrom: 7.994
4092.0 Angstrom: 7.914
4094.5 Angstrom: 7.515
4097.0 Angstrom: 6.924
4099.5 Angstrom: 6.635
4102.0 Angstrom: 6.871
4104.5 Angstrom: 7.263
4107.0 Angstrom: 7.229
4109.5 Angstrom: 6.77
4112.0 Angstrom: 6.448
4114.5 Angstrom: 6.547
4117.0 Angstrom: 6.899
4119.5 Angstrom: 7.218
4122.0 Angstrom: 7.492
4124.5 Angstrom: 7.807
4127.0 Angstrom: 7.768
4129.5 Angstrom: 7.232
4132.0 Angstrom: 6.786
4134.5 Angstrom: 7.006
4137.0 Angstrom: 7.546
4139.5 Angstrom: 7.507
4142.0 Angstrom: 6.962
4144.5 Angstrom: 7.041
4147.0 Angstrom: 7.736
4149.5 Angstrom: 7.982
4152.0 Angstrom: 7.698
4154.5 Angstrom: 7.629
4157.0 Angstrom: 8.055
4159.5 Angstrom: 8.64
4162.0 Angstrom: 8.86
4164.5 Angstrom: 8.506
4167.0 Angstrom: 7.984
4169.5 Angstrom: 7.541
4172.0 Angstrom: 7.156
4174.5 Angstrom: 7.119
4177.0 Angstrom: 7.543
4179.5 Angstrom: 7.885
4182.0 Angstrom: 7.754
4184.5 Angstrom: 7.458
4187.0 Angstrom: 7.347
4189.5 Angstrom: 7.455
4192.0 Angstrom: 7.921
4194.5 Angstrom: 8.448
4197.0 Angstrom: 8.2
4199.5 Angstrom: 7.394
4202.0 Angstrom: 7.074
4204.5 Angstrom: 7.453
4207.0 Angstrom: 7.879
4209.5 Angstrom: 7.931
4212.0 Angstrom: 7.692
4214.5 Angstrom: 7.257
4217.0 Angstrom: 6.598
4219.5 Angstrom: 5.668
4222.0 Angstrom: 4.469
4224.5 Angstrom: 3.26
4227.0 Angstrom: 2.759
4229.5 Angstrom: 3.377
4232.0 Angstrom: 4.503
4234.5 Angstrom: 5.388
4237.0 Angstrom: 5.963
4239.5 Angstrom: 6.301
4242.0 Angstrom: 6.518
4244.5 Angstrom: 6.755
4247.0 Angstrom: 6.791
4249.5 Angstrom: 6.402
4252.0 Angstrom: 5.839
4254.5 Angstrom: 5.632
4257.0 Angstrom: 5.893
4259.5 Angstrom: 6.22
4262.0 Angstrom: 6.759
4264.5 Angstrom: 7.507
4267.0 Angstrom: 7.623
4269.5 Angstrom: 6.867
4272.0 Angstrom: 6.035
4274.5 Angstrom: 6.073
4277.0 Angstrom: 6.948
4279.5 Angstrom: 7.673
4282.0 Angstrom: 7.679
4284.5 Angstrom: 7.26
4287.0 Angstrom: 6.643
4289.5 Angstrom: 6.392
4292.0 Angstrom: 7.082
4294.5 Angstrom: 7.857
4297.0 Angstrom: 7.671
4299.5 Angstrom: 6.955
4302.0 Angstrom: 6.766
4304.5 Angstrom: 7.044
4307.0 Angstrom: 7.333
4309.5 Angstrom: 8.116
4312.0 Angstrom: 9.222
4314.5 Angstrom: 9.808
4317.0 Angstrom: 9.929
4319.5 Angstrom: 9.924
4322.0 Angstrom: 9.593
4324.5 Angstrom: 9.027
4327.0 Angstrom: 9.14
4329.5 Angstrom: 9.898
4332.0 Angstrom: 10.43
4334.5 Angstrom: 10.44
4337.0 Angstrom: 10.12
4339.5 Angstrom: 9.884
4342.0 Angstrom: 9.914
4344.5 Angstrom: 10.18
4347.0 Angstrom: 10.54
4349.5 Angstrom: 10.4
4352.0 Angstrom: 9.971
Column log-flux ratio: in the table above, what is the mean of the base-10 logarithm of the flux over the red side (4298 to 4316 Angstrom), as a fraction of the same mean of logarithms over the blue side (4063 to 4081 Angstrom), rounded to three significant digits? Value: 1.12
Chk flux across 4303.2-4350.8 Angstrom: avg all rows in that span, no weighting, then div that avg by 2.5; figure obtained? 3.81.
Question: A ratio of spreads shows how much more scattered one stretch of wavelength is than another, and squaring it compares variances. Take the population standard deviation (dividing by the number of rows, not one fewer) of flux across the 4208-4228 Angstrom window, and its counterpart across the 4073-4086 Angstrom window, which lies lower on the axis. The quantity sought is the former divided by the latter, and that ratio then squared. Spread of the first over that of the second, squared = 15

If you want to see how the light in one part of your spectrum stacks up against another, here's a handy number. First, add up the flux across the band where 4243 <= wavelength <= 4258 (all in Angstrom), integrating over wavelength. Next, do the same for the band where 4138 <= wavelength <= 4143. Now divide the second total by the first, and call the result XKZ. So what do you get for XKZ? 0.4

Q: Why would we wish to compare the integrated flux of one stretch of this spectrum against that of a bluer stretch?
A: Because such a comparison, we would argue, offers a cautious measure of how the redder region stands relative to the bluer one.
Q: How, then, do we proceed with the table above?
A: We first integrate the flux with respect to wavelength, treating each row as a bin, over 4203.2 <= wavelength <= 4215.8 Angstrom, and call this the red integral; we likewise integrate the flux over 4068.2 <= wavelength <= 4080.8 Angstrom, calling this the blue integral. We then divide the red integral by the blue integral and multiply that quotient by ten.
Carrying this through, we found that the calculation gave 12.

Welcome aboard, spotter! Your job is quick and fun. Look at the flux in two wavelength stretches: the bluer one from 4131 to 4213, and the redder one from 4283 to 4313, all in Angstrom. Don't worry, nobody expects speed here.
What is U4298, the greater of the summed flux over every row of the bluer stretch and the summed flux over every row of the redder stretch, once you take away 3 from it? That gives 250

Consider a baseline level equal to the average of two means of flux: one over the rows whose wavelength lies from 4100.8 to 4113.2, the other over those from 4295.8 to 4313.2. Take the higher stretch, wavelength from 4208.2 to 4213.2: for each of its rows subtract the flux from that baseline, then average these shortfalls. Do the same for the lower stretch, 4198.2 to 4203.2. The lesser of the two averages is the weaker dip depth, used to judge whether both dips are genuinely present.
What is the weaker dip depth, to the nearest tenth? -0.6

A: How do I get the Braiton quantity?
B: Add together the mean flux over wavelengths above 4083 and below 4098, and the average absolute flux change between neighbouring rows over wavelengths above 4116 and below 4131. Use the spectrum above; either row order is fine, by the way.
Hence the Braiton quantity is 7.9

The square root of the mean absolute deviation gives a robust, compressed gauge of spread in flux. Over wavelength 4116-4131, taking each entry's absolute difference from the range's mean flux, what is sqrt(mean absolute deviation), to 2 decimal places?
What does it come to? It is 0.54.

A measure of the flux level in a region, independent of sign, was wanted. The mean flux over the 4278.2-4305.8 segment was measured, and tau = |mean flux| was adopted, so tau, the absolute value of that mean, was 7.18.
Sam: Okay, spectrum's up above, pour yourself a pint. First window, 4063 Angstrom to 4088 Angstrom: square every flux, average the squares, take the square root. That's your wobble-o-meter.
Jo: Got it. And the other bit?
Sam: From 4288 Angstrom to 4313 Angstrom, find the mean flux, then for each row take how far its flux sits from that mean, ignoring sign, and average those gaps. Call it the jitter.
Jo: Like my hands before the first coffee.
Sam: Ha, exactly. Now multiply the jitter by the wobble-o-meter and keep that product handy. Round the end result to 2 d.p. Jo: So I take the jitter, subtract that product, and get -3.50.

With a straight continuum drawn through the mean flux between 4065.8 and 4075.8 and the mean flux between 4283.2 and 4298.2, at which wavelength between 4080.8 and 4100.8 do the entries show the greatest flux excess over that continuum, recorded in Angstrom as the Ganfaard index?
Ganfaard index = 4089.5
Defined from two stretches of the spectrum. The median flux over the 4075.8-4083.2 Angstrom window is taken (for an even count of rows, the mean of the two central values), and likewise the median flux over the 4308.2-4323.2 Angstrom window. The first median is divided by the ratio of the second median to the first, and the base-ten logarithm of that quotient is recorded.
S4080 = 0.68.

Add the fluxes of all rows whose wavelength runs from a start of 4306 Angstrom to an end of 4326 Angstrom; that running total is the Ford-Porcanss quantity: 73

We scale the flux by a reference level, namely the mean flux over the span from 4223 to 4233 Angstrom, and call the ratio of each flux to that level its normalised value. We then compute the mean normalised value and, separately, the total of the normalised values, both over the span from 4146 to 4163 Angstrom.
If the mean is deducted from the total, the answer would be 14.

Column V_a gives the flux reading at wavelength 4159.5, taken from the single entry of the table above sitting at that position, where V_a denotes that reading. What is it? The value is 8.64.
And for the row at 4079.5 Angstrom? 6.825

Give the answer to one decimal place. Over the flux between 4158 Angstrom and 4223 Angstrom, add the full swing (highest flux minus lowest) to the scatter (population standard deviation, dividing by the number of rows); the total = 5.3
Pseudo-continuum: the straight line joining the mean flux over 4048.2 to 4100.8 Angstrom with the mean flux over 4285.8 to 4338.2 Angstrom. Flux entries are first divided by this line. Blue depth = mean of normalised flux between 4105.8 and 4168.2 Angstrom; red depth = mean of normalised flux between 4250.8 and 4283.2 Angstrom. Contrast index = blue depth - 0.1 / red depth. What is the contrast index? 0.90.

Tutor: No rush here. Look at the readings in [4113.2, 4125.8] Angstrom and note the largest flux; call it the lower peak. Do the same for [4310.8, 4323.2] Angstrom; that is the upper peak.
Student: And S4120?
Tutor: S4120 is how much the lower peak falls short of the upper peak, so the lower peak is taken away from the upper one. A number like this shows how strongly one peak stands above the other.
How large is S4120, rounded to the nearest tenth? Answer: 2.1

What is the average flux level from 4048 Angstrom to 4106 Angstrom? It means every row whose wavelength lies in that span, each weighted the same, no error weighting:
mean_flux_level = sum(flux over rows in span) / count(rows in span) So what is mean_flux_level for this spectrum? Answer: 6.86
